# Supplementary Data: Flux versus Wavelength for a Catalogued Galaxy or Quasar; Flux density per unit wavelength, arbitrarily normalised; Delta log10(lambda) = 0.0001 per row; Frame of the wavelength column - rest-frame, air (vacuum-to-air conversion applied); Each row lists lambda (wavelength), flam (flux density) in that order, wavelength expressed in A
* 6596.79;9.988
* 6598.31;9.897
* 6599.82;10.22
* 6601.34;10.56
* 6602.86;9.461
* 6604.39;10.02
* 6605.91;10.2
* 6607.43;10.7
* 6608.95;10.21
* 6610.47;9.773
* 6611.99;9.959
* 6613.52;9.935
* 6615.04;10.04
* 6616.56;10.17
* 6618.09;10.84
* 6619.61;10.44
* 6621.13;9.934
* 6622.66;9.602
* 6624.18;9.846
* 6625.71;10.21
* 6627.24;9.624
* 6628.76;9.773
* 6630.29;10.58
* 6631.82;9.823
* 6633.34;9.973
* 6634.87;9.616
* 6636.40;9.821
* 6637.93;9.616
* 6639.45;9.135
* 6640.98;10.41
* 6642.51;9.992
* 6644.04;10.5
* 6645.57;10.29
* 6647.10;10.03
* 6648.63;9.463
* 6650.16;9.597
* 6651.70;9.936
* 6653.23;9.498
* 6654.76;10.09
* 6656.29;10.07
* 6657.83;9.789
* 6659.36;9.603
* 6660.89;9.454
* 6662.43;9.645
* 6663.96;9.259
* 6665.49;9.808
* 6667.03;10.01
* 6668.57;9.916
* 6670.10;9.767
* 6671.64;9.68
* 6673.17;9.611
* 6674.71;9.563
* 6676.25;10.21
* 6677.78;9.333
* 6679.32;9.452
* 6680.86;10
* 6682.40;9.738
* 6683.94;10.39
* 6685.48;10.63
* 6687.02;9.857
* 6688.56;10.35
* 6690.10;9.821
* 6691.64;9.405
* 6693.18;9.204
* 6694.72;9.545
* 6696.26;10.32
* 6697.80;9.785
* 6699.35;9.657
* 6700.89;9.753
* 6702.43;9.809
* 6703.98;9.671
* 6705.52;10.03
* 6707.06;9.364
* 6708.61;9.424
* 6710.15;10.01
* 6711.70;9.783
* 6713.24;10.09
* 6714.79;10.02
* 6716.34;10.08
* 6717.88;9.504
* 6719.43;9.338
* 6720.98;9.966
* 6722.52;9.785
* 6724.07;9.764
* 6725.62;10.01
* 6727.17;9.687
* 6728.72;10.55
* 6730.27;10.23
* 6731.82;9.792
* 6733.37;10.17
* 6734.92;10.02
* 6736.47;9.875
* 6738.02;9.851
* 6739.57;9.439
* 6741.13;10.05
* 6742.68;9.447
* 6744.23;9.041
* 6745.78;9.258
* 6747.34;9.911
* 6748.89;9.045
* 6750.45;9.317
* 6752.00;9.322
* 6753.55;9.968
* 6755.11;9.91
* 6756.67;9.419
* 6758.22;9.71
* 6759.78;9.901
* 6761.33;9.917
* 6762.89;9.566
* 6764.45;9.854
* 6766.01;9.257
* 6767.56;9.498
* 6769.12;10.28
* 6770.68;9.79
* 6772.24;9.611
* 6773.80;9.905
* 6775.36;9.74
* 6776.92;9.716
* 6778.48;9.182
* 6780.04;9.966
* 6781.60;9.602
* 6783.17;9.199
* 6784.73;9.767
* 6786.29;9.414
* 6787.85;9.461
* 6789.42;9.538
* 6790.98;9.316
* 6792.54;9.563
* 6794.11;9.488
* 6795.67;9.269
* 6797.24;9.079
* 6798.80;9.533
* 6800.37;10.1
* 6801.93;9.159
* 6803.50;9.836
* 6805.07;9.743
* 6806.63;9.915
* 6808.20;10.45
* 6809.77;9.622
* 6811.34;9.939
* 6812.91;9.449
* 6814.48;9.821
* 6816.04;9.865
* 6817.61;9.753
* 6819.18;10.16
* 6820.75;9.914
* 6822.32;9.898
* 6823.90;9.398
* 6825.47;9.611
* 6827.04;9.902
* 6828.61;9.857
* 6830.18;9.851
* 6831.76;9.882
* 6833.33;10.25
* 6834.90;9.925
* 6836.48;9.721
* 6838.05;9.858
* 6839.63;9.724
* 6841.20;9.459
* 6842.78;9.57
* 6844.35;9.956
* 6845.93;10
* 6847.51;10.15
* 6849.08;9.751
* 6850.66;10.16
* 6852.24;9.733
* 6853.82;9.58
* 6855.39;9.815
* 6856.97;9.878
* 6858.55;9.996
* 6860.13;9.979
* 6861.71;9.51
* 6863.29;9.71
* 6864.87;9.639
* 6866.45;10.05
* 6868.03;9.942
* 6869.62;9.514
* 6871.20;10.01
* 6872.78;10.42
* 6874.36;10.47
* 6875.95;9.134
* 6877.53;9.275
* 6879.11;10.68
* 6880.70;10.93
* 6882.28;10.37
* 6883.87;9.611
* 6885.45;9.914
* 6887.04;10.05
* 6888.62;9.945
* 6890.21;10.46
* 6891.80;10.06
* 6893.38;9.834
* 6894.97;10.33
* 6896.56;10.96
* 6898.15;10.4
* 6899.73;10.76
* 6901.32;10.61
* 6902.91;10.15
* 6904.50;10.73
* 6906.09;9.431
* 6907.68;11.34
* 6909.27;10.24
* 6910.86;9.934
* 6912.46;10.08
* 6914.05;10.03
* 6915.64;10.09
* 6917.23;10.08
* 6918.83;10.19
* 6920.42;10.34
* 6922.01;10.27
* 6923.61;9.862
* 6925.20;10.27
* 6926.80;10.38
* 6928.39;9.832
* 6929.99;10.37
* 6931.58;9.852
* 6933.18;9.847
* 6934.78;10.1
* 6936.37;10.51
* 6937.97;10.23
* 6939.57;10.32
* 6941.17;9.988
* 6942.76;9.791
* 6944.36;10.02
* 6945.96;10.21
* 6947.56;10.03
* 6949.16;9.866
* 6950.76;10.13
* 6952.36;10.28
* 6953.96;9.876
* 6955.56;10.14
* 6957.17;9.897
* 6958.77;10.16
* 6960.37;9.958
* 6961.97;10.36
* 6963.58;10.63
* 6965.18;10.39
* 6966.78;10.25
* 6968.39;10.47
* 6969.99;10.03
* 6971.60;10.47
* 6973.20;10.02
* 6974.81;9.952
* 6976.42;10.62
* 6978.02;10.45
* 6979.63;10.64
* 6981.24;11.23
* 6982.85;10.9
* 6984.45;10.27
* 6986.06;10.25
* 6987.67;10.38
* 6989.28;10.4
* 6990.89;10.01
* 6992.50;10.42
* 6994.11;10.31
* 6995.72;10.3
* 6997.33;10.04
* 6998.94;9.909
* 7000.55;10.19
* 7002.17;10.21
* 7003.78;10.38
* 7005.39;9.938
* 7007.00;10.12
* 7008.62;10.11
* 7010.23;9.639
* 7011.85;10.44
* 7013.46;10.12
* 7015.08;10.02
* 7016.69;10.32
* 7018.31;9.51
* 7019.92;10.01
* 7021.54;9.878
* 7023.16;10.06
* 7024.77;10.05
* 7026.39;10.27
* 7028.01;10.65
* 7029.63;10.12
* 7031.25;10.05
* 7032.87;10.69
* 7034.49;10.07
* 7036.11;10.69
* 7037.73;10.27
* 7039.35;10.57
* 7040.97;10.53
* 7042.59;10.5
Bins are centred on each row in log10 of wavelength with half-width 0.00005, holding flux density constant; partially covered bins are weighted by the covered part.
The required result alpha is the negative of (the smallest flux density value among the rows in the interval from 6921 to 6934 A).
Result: -9.83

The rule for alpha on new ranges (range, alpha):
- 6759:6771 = -9.26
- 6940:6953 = -9.79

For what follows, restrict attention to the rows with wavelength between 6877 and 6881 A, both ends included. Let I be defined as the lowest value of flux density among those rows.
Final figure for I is 9.275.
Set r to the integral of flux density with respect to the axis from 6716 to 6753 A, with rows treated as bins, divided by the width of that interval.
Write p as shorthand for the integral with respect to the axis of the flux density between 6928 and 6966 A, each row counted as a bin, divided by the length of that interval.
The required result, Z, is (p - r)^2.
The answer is 0.16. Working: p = 10.1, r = 9.7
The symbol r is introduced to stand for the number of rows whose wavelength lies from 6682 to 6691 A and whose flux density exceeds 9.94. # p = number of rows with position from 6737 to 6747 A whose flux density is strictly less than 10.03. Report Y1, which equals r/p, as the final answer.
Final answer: 0.60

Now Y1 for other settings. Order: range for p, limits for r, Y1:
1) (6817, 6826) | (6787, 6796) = 0.00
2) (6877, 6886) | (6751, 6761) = 0.33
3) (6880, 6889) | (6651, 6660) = 0.67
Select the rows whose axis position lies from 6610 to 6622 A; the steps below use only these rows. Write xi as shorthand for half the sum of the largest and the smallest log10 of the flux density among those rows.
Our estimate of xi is 1.01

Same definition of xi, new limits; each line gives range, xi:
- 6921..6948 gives 1.01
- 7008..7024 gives 1.00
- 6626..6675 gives 0.99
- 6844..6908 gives 1.01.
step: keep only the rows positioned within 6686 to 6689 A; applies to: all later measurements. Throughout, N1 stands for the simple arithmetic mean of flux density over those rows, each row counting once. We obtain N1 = 10.1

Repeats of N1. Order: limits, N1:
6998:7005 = 10.2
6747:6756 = 9.6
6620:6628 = 9.8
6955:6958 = 10.0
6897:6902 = 10.6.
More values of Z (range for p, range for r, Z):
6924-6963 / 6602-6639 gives 0.01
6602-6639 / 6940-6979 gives 0.03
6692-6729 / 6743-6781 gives 0.02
